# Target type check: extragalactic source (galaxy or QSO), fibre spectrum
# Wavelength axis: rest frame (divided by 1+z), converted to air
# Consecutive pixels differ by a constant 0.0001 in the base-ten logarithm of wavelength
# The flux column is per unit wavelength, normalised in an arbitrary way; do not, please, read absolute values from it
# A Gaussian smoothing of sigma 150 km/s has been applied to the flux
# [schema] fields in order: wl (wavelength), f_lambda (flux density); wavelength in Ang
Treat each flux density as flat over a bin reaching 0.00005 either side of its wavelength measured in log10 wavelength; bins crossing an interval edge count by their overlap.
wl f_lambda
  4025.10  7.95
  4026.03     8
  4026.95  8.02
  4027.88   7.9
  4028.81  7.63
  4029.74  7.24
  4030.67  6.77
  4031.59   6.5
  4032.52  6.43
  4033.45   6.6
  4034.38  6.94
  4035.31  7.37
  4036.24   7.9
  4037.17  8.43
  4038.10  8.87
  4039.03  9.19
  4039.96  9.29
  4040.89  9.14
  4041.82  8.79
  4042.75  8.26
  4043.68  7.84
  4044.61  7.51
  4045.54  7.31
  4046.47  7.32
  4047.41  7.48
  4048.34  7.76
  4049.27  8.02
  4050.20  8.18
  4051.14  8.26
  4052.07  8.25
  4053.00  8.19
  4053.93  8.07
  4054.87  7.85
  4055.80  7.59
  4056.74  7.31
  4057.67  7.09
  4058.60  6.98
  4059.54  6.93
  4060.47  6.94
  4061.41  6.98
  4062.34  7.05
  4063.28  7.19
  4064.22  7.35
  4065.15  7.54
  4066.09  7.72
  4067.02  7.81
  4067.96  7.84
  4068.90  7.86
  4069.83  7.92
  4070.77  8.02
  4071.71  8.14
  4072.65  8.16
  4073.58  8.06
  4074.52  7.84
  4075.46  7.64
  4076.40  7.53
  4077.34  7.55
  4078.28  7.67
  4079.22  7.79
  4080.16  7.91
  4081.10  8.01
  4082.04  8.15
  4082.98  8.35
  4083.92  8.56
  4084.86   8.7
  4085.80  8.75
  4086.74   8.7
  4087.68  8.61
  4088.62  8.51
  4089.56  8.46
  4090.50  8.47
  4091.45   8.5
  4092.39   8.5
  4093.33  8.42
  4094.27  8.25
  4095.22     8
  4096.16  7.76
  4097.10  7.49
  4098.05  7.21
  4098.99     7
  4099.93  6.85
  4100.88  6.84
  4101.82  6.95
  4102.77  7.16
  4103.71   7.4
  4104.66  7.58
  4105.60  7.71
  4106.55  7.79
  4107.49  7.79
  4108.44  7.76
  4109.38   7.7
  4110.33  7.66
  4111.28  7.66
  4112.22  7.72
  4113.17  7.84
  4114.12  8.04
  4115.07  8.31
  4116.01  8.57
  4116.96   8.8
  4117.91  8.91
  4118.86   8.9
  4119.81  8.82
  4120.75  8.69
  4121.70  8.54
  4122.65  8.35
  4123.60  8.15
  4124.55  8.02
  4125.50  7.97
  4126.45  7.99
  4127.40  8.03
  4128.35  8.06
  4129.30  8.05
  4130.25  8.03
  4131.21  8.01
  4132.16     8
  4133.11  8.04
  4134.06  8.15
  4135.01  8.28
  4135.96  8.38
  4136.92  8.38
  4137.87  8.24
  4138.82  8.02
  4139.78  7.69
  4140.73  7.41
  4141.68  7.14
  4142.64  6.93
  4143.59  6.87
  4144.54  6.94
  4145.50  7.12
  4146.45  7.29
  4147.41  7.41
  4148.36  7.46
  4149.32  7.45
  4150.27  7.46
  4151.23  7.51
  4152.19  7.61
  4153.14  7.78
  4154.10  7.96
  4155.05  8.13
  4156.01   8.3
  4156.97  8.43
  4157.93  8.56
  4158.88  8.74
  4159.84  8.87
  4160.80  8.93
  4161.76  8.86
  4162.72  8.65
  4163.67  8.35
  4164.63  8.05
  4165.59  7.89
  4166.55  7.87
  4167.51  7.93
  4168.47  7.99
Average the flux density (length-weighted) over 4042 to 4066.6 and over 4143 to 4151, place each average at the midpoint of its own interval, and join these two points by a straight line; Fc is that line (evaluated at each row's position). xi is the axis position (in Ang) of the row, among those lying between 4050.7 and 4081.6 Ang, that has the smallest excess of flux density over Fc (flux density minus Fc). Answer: 4059.54 Ang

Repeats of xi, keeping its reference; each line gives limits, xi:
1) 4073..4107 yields 4100.88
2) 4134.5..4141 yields 4140.73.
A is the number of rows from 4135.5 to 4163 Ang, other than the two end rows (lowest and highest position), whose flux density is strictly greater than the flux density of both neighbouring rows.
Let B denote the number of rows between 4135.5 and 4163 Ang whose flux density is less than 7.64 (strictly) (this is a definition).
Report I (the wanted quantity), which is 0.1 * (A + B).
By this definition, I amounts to 1.5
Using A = 2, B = 13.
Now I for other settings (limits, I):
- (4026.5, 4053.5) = 1.4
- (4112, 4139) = 0.2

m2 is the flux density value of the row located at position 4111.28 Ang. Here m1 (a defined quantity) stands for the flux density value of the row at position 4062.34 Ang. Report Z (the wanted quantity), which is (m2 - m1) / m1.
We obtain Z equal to 0.09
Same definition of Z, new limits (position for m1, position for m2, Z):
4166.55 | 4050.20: 0.04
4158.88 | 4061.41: -0.20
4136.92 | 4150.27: -0.11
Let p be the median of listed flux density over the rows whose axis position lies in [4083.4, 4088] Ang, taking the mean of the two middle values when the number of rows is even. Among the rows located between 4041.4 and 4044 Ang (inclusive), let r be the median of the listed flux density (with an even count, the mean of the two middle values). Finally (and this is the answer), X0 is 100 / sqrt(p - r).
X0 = 151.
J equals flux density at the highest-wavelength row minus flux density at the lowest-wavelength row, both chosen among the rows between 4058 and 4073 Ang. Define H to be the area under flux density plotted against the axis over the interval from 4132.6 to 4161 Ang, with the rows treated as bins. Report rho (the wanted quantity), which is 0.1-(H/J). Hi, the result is -189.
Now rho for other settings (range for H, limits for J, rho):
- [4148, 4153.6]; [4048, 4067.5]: -845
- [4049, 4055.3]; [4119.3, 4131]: 65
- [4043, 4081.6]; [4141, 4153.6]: -463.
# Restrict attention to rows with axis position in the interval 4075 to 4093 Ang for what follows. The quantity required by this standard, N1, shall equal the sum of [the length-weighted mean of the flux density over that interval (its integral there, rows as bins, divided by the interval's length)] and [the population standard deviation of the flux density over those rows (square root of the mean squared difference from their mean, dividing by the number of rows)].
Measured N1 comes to 8.6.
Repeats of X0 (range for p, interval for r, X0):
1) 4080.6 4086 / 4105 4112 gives 116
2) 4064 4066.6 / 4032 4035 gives 103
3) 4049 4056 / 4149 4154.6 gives 133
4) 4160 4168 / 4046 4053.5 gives 316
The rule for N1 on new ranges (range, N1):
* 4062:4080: 8.0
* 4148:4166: 8.7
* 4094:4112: 7.9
